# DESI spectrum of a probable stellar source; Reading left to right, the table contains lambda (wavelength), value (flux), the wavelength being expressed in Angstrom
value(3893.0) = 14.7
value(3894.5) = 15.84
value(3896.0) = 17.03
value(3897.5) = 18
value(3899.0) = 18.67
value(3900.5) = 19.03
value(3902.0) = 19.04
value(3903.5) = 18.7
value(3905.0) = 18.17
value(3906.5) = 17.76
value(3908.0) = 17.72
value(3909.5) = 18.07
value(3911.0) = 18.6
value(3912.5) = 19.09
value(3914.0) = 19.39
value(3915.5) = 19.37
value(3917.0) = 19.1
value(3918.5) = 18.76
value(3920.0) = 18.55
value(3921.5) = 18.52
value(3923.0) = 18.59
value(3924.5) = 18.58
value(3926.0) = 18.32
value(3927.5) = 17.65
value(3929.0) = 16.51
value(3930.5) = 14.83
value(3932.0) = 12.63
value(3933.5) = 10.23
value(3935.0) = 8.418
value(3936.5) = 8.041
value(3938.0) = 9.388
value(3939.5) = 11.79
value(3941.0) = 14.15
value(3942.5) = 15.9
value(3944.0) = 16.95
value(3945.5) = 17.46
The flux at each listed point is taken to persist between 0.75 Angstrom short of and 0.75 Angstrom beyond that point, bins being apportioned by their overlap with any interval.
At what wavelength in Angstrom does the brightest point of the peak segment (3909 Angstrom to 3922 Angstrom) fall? 3914.0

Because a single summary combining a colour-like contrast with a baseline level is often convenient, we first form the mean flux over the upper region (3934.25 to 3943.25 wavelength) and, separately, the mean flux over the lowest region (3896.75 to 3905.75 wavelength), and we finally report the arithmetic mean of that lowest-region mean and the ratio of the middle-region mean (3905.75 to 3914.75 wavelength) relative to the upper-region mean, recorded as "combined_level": 10.1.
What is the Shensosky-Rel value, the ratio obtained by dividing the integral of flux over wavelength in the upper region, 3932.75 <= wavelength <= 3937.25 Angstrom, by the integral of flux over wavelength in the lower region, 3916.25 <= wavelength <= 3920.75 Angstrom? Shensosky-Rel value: 0.47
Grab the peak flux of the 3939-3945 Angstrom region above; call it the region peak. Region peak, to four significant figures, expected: 16.95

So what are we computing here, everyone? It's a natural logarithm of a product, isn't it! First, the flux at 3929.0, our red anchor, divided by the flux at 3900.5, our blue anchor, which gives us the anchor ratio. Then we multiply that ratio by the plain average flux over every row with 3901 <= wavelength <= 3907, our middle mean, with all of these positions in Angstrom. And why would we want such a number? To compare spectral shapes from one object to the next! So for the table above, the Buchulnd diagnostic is 2.77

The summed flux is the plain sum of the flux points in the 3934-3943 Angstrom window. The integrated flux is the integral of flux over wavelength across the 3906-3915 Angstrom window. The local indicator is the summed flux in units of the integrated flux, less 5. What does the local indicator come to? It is -4.59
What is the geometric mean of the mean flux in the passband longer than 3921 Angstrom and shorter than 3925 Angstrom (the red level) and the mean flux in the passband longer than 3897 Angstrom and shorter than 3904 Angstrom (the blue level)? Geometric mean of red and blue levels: 18.6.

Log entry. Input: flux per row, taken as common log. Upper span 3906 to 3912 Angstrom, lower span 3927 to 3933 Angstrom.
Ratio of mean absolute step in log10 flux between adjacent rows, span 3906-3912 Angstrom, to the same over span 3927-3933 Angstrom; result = 0.15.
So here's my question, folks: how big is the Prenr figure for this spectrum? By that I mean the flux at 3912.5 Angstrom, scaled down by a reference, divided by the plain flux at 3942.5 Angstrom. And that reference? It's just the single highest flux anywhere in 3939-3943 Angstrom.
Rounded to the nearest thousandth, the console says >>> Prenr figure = 0.076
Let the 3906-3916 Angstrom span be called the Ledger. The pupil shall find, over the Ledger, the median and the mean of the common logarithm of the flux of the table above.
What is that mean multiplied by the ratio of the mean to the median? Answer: 1.27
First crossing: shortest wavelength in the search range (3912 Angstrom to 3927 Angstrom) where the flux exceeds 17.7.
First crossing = 3912.5 Angstrom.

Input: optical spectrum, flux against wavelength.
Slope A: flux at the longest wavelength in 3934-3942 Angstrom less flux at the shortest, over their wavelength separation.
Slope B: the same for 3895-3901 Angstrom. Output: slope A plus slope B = 1.4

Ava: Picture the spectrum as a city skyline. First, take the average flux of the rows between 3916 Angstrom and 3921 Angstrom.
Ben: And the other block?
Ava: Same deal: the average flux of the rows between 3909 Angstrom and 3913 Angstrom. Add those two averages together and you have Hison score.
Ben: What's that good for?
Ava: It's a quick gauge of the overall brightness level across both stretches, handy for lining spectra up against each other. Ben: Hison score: 37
